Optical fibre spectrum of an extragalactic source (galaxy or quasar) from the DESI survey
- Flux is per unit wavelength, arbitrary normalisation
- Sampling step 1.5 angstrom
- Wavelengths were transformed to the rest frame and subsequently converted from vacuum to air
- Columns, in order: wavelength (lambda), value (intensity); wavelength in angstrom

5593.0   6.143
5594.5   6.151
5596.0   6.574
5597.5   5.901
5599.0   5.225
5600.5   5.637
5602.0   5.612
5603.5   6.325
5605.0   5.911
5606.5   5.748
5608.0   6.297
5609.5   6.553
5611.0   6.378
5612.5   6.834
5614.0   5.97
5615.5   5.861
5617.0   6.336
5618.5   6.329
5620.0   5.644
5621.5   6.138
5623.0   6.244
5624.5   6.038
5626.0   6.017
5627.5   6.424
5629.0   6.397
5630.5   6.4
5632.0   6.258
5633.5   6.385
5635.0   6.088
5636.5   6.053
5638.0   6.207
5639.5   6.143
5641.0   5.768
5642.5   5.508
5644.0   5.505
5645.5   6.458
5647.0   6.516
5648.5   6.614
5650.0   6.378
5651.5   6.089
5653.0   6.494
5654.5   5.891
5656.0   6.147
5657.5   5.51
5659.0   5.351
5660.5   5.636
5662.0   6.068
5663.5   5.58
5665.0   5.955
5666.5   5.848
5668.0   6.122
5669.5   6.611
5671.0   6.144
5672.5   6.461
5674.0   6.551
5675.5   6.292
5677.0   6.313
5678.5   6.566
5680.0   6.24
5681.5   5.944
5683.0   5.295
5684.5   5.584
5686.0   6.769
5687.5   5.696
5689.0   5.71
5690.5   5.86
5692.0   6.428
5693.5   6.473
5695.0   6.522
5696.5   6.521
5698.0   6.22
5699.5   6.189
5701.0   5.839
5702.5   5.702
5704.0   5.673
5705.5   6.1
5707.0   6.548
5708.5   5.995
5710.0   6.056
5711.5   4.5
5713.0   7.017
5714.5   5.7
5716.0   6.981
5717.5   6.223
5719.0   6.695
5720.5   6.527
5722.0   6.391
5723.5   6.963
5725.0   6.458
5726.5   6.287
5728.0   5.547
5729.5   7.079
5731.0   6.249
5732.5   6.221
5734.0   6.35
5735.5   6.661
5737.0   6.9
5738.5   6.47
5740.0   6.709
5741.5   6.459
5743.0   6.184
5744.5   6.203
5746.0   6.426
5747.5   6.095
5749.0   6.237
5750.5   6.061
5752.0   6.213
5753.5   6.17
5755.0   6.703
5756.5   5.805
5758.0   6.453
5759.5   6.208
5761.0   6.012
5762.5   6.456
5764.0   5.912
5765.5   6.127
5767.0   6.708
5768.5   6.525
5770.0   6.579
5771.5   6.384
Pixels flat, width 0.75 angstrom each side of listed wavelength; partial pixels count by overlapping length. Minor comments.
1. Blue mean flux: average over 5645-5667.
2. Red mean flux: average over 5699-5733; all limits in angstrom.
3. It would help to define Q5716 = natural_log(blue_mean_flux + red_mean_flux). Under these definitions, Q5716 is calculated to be 2.51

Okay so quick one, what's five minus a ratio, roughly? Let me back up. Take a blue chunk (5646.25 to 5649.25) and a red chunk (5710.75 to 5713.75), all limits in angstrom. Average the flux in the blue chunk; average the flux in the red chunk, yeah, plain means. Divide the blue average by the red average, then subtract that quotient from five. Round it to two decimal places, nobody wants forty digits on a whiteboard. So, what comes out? 3.86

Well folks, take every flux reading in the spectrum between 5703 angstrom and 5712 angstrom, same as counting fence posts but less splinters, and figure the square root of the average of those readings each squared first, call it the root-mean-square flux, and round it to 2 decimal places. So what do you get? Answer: 5.85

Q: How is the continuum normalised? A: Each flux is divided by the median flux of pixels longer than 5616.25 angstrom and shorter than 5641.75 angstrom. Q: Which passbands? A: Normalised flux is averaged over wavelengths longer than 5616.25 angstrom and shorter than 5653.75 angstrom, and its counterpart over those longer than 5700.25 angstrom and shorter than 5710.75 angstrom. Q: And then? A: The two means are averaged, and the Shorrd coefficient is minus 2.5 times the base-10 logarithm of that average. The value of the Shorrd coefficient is 0.022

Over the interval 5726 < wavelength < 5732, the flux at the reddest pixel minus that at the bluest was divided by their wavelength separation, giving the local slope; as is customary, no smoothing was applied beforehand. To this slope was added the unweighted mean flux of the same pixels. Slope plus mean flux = 6.3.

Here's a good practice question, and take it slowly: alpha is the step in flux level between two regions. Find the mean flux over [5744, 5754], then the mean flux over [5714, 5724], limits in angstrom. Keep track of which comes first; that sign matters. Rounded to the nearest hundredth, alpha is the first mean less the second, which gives -0.30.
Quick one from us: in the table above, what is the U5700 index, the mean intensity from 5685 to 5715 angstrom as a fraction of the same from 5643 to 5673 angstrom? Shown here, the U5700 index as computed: 1.00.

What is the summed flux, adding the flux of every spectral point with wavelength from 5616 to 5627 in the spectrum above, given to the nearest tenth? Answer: 42.7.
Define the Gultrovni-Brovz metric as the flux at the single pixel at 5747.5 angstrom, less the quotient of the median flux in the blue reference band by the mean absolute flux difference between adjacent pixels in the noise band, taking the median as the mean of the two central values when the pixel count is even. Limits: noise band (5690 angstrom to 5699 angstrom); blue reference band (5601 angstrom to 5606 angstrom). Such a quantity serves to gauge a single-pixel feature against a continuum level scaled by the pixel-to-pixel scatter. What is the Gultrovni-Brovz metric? -25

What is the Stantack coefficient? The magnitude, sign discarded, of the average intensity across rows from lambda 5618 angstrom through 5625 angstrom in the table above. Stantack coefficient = 6.1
